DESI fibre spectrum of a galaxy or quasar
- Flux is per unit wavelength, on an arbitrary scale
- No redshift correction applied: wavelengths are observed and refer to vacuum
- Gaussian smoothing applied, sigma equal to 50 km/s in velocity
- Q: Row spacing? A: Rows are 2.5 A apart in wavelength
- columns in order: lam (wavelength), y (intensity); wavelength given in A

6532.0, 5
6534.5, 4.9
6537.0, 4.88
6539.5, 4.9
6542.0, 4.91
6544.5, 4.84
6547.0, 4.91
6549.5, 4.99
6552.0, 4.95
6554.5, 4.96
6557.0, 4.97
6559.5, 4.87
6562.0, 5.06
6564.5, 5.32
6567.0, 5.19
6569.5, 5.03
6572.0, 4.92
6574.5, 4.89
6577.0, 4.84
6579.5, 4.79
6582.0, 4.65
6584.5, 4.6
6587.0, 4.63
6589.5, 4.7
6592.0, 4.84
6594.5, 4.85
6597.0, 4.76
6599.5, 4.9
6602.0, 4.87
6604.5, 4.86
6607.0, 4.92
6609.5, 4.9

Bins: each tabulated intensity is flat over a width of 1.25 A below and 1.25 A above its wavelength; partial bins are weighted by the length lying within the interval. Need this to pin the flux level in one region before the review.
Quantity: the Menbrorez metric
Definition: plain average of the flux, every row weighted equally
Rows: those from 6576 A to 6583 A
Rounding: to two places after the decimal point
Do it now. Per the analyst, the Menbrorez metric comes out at 4.76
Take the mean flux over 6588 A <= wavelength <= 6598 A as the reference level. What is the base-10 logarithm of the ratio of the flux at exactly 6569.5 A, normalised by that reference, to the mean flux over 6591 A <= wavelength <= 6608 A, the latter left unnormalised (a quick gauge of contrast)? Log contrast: -0.665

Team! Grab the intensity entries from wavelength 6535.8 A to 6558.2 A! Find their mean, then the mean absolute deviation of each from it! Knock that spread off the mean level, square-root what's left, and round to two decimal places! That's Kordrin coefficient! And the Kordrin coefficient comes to 2.21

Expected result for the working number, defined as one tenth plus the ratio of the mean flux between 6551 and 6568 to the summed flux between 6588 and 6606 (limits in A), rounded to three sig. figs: 0.249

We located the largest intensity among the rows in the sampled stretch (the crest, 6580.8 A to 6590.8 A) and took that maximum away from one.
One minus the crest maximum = -3.70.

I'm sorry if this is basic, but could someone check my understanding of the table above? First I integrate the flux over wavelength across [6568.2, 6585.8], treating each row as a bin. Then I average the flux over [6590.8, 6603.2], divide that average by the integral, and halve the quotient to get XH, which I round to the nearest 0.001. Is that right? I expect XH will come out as 0.029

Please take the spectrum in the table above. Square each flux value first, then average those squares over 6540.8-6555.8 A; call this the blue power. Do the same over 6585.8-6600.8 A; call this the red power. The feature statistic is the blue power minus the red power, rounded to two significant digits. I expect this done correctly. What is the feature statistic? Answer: 1.4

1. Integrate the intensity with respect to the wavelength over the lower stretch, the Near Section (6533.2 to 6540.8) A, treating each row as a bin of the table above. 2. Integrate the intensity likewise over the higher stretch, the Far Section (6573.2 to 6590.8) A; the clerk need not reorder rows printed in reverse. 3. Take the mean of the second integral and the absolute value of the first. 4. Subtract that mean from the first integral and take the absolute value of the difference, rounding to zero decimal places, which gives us 23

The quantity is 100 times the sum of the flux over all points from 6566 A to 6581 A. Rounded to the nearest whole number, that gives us 2966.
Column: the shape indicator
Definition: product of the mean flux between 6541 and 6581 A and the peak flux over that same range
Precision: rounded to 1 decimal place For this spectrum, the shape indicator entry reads 26.4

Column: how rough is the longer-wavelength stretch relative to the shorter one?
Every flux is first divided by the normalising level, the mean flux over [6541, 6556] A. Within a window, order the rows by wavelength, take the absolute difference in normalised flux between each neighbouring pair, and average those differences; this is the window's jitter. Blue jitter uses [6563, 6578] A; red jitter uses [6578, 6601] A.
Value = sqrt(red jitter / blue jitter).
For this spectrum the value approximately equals 0.93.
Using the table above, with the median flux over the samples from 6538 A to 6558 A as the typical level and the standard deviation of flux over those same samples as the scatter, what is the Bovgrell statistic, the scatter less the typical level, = -4.88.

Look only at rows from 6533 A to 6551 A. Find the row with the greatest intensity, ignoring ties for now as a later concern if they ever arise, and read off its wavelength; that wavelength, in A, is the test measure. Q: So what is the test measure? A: 6549.5 A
